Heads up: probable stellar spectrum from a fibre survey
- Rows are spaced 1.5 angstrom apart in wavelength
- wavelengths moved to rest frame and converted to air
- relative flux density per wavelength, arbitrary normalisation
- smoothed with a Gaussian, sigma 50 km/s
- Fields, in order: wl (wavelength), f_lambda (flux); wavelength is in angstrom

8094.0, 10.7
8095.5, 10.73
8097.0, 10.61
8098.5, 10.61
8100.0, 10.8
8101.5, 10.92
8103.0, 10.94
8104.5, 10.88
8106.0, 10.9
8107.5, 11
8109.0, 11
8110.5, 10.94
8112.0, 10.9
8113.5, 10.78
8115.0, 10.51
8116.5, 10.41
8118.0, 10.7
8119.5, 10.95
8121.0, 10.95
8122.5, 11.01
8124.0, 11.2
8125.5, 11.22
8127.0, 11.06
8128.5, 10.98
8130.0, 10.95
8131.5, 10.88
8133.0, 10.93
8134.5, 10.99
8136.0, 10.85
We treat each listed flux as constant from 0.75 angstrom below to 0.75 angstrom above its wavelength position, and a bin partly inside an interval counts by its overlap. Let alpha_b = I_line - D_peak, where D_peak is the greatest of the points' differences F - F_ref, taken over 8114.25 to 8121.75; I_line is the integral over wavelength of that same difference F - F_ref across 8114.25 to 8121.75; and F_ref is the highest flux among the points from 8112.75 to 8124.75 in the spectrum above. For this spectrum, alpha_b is -3.5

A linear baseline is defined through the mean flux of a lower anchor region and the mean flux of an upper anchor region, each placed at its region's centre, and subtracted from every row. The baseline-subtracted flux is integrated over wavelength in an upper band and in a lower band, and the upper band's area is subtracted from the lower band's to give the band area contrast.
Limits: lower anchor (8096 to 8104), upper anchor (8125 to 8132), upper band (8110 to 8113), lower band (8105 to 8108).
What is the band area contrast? 0.2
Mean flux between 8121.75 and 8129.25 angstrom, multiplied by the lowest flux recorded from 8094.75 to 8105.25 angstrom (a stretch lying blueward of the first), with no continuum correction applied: 117.7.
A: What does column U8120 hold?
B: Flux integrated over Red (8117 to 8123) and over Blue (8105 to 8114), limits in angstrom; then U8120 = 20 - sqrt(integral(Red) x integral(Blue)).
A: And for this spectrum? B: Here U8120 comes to -60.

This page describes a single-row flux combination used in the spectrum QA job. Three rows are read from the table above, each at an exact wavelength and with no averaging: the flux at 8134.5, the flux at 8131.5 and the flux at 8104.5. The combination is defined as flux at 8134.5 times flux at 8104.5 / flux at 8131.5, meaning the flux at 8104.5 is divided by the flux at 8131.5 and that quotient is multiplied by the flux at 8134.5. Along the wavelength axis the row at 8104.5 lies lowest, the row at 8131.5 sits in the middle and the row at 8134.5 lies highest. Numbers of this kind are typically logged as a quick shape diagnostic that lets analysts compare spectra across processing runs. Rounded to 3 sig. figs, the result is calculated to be 11.0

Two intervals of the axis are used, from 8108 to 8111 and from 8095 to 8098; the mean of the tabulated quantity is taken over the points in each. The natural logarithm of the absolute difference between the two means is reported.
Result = -1.2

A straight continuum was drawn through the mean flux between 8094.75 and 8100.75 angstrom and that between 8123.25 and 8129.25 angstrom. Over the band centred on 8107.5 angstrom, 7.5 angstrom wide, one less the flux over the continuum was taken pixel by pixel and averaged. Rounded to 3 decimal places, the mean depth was -0.010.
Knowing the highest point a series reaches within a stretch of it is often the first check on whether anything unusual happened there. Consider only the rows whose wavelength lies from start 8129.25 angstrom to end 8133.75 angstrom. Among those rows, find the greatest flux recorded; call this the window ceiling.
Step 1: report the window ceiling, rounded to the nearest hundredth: 10.95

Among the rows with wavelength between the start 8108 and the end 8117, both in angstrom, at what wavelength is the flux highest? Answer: 8109.0 angstrom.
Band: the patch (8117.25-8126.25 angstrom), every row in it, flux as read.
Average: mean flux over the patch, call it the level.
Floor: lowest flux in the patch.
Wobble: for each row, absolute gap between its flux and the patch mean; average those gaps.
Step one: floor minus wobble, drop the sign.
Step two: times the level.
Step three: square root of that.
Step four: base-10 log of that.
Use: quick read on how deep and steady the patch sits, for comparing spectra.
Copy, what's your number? 1.03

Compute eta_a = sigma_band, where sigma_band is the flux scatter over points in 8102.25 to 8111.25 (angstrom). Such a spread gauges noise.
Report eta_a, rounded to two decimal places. 0.05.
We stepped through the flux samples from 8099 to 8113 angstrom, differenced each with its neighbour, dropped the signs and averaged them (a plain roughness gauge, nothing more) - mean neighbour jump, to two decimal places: 0.05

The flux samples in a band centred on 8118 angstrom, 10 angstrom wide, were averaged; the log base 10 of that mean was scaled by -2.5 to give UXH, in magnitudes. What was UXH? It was -2.58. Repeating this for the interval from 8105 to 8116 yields -2.59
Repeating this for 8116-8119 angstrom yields -2.56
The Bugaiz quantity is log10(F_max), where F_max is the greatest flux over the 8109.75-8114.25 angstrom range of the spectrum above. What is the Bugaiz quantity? 1.039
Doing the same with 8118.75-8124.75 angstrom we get 1.049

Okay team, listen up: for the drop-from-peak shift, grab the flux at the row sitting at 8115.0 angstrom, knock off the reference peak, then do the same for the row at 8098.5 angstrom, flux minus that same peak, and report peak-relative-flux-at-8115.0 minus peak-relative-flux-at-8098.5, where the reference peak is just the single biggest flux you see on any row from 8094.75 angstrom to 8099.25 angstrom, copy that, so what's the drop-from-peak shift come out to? -0.10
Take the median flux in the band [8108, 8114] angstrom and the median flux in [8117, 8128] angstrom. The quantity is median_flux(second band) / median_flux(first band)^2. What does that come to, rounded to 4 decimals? 0.0923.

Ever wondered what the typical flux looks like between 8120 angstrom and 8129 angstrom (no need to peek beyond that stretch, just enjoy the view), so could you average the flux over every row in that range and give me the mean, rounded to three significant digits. 11.1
